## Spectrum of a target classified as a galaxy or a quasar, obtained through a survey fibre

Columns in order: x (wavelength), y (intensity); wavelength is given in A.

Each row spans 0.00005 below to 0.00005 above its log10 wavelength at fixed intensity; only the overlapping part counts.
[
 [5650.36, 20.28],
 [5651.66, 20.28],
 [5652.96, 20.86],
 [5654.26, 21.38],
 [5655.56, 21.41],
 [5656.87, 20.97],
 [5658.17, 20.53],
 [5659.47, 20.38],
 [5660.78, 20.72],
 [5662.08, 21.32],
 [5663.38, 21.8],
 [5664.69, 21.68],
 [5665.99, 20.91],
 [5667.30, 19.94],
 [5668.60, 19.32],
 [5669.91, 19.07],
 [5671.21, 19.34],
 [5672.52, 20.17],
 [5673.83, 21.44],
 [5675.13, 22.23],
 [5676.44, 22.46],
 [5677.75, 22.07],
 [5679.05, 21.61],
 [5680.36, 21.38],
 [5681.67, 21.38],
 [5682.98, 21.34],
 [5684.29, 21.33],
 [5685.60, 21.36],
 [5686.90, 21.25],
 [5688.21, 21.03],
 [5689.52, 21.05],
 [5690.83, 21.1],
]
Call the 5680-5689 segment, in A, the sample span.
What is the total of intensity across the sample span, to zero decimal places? 149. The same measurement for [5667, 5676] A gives 142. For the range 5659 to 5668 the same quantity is 147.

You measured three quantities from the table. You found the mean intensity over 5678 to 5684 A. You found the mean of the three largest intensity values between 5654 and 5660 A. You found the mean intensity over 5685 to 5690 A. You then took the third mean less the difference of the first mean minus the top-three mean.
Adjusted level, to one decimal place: 21.0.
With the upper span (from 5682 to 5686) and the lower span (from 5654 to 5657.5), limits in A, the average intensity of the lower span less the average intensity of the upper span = -0.1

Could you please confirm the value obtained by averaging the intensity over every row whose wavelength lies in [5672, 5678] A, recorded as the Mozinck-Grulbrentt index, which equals 21.7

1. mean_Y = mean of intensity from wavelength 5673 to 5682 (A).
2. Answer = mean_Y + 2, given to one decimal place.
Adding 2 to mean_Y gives 23.8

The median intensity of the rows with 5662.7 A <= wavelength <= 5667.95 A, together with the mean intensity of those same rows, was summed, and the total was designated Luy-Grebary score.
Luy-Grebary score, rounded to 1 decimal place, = 42.4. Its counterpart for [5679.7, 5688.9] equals 42.6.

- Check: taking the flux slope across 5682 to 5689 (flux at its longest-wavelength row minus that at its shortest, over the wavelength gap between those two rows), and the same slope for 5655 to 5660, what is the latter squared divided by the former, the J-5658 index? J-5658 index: -1.2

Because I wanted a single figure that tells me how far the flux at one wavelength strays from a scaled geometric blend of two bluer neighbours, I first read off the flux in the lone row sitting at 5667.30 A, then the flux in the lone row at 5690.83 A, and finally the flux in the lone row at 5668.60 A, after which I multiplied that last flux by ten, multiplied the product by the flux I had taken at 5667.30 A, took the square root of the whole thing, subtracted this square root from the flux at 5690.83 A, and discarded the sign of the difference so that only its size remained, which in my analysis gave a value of 41.0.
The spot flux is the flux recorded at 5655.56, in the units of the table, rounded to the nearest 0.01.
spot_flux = 21.41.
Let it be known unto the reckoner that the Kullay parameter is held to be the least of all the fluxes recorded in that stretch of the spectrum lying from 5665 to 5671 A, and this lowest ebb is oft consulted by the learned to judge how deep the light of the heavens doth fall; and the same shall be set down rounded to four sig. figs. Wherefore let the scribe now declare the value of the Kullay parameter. 19.07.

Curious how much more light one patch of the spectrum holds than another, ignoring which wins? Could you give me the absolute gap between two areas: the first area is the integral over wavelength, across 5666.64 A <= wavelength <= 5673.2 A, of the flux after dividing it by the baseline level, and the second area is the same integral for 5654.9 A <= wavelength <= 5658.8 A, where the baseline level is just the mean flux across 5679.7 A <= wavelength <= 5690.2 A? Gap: 2.2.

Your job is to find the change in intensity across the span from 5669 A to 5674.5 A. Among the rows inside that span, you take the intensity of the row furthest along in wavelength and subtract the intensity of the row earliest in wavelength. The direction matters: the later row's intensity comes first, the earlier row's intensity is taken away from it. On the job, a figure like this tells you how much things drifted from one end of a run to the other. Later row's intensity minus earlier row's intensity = 2.4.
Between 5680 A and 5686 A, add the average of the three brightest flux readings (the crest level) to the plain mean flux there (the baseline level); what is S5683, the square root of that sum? 6.54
